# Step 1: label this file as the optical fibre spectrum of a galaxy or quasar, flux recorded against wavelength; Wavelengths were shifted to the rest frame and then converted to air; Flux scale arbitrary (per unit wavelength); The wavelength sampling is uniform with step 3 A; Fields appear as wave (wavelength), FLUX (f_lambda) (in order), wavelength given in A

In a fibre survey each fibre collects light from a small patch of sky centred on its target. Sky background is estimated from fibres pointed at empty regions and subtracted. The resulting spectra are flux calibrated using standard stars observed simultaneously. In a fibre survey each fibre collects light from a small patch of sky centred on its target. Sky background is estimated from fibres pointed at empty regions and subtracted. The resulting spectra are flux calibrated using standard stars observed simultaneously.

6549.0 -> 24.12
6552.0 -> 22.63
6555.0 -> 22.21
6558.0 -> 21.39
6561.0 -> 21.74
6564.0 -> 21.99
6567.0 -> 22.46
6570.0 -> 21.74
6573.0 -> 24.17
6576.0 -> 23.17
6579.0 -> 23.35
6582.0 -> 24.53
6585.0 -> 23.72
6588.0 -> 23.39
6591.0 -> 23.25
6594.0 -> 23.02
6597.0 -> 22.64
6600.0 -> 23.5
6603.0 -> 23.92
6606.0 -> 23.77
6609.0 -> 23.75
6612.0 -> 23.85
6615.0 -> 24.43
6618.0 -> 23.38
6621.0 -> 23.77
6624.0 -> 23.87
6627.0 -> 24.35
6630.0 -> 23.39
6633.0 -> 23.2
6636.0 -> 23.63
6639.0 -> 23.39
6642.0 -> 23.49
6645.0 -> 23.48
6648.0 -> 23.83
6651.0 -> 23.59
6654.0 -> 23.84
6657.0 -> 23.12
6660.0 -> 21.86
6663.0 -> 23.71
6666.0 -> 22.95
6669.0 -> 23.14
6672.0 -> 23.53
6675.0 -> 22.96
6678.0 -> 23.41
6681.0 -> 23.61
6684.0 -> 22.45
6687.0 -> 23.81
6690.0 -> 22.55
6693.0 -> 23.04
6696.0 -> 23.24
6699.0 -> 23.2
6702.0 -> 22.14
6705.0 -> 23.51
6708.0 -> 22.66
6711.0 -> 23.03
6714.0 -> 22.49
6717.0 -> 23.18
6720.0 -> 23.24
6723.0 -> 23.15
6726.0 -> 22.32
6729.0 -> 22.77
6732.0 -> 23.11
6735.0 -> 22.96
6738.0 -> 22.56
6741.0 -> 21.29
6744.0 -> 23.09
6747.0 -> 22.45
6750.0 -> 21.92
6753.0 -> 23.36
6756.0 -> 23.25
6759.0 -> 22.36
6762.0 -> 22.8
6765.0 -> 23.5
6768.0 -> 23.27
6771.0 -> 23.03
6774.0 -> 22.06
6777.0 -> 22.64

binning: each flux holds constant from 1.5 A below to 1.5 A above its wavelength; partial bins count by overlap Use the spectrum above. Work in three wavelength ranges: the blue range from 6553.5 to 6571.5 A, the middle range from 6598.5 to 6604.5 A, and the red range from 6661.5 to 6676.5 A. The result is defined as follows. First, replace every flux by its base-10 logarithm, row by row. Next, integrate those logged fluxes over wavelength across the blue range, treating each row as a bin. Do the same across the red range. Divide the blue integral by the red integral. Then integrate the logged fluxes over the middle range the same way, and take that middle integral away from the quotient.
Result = -7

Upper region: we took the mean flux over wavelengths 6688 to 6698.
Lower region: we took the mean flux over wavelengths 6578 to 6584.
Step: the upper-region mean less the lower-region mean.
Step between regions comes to -1.0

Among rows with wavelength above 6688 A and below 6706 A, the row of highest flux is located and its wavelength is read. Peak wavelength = 6705.0 A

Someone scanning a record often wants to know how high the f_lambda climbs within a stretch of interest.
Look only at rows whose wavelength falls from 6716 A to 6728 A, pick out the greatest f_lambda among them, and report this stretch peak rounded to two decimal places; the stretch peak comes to 23.24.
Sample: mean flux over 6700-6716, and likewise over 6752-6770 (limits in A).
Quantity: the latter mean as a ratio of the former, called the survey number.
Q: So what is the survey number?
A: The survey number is 1.01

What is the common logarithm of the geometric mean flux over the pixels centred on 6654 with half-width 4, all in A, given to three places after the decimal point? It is 1.371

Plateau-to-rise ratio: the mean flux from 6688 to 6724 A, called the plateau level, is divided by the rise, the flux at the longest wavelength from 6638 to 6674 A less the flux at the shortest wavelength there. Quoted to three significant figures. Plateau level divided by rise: 164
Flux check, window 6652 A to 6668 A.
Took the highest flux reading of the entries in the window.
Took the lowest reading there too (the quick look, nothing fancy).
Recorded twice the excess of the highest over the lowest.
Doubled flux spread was 4.0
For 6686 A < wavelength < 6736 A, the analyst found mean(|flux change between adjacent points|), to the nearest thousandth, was 0.549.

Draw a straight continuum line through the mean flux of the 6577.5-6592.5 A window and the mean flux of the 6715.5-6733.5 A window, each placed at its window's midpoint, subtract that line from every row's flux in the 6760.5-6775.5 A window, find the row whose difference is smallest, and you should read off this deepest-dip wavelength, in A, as 6774.0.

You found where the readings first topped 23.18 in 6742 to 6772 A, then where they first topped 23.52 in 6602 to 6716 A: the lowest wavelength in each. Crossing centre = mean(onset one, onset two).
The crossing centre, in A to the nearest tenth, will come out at 6678.0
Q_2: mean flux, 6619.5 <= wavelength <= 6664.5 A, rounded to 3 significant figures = 23.5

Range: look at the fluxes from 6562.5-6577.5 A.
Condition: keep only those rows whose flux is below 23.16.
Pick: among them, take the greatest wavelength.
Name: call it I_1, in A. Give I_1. 6570.0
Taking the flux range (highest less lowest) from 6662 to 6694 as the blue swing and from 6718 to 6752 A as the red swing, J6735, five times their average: 8.3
